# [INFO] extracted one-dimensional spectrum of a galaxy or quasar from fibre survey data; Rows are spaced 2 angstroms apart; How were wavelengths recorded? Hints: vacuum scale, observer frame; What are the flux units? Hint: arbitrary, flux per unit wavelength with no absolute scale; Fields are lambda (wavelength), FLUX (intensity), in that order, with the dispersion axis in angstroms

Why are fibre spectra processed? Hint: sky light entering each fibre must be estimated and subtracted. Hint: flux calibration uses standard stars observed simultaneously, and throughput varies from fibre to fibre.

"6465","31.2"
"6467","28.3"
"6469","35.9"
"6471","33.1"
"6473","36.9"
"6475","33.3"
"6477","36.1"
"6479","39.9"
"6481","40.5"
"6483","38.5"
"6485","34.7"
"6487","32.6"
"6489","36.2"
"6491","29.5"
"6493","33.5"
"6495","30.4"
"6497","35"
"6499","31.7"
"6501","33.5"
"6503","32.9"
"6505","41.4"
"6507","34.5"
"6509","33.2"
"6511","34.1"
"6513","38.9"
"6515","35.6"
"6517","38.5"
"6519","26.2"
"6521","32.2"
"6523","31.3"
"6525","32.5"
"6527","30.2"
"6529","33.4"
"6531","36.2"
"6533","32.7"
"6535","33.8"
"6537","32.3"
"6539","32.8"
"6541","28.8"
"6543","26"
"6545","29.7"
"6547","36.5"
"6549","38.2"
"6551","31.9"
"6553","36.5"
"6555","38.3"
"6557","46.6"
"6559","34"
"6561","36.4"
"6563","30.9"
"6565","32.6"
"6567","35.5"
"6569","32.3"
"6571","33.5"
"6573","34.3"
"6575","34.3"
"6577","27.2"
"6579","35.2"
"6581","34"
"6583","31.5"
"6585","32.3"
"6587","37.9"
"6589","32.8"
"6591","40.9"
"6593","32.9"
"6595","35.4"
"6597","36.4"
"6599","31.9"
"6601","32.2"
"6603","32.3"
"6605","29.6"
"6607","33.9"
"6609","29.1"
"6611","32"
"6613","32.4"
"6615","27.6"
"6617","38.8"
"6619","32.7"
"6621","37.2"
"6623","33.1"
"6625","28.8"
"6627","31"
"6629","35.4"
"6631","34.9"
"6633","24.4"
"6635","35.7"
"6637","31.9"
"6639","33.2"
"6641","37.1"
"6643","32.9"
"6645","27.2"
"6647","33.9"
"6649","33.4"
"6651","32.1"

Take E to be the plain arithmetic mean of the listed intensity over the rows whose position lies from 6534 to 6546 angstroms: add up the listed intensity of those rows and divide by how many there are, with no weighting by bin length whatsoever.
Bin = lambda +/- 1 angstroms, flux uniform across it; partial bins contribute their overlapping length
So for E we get 30.6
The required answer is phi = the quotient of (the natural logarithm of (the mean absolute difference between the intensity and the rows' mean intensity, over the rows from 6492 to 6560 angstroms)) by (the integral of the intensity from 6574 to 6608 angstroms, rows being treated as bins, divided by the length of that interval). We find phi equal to 0.0318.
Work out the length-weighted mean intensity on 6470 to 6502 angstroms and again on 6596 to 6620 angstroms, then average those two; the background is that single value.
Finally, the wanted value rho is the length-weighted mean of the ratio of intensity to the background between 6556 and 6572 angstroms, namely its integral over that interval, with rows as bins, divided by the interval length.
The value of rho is 1.05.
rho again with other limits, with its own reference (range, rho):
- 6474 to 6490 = 1.09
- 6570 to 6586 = 0.98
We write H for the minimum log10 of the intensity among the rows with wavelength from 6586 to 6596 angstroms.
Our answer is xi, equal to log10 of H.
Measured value 0.181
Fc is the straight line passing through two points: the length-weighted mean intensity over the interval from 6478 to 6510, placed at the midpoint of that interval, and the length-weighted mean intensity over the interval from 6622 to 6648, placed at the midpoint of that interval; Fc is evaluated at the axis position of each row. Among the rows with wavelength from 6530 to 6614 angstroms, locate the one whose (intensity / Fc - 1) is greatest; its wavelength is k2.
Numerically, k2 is 6557 angstroms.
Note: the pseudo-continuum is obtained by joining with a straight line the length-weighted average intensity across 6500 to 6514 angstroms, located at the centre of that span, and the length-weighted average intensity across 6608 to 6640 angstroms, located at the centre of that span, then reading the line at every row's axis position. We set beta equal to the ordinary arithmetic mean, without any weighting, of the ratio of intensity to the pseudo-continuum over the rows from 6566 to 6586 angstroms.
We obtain 0.98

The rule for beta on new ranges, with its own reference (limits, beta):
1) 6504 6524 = 0.98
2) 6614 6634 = 1.00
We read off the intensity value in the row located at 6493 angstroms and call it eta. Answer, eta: 33.5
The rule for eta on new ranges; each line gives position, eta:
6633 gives 24.4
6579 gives 35.2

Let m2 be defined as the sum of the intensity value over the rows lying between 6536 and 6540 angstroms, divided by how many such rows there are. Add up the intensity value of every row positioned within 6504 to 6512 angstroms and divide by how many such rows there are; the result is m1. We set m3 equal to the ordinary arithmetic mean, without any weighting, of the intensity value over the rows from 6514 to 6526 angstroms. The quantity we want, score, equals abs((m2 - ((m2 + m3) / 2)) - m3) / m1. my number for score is 0.92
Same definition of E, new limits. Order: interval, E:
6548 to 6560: 37.6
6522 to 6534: 32.7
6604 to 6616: 30.8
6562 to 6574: 33.2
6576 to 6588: 33.0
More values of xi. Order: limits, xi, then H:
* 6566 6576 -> 0.179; 1.51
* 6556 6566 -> 0.173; 1.49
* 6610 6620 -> 0.159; 1.44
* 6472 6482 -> 0.183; 1.52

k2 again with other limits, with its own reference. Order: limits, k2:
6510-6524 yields 6513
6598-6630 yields 6617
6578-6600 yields 6591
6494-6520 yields 6505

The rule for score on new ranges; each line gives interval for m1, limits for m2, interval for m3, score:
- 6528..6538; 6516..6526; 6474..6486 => 1.18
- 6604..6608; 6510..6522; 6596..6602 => 1.04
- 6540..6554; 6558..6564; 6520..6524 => 0.95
